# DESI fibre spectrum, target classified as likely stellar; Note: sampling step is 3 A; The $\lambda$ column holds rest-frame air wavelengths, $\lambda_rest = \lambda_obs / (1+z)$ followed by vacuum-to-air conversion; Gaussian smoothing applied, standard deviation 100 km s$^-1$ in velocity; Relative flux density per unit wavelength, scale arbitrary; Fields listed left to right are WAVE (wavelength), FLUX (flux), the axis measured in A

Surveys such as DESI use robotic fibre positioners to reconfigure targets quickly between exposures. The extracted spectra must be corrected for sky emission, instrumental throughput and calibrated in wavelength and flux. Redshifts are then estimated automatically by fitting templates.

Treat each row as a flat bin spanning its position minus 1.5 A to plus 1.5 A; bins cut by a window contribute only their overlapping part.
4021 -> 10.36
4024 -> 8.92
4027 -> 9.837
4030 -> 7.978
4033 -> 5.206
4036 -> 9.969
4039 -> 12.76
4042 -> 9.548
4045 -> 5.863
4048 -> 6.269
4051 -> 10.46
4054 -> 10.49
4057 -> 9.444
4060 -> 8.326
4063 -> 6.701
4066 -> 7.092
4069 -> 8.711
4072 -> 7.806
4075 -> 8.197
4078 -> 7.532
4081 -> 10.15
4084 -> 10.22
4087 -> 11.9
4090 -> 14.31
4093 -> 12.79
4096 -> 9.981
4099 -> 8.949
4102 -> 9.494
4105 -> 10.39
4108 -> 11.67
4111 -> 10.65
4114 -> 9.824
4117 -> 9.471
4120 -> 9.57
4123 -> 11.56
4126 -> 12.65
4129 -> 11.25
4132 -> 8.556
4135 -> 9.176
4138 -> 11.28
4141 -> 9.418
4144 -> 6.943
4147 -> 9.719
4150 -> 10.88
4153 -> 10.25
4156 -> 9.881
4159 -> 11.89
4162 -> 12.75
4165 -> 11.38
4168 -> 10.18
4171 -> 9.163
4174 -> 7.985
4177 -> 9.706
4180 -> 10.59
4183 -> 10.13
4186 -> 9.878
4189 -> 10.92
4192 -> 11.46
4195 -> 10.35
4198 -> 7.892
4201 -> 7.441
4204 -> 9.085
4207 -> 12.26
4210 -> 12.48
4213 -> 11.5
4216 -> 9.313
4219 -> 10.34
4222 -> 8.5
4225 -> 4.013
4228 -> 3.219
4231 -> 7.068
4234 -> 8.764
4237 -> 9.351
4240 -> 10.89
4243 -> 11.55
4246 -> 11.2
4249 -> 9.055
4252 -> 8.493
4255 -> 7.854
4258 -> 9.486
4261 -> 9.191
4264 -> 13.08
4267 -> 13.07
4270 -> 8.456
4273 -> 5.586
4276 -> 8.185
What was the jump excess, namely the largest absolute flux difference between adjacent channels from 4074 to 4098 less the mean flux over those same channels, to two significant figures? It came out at -7.8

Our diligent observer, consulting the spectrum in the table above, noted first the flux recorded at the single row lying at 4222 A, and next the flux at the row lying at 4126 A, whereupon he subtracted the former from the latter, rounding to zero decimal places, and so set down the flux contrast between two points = 4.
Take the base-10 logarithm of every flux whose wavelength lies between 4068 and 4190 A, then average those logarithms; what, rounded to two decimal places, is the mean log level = 1.00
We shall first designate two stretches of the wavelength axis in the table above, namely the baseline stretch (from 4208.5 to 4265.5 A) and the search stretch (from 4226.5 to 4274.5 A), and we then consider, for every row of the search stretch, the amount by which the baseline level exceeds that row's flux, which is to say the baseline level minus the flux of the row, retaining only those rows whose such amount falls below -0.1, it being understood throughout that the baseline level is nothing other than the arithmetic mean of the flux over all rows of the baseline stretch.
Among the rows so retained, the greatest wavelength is 4267 A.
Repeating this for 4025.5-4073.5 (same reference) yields 4057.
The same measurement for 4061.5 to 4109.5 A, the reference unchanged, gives 4108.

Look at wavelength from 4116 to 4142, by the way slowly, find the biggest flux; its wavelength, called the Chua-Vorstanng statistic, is 4126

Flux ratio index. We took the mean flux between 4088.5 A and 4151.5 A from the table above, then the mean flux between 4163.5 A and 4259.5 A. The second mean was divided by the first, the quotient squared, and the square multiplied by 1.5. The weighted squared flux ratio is 1.2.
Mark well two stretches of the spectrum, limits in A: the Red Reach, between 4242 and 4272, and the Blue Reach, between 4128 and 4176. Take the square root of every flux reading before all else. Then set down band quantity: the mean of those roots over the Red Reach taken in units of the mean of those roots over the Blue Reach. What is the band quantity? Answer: 1.00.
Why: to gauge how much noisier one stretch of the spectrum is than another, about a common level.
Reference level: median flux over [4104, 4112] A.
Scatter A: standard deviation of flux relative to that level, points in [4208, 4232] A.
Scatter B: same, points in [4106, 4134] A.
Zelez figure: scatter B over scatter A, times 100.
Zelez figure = 39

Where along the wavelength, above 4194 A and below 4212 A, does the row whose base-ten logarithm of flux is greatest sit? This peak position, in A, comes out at 4210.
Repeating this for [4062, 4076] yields 4069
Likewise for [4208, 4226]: 4210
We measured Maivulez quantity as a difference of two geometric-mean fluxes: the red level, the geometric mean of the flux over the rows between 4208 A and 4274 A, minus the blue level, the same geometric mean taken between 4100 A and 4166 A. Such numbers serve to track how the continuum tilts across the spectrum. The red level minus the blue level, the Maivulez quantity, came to -1.6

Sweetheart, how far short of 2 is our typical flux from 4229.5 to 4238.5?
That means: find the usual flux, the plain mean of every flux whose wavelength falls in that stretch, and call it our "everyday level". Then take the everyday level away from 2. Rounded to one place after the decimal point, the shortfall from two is -6.4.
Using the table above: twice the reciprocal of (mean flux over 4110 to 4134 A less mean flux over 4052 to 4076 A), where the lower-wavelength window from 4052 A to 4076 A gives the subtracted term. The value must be 1.0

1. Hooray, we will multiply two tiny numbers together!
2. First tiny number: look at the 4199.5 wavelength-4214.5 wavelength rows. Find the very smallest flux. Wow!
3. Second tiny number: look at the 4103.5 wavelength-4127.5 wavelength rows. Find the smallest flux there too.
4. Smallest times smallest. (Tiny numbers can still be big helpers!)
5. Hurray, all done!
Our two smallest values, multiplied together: 70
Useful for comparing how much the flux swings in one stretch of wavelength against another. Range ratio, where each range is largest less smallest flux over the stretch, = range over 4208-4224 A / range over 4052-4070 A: 1.1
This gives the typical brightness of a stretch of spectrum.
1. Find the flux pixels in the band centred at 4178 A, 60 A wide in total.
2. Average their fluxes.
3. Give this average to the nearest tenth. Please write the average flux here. 10.2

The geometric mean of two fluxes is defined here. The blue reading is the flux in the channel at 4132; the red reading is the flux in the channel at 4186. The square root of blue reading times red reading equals 9.2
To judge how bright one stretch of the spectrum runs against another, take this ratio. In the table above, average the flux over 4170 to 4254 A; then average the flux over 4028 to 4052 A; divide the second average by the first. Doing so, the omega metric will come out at 0.91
